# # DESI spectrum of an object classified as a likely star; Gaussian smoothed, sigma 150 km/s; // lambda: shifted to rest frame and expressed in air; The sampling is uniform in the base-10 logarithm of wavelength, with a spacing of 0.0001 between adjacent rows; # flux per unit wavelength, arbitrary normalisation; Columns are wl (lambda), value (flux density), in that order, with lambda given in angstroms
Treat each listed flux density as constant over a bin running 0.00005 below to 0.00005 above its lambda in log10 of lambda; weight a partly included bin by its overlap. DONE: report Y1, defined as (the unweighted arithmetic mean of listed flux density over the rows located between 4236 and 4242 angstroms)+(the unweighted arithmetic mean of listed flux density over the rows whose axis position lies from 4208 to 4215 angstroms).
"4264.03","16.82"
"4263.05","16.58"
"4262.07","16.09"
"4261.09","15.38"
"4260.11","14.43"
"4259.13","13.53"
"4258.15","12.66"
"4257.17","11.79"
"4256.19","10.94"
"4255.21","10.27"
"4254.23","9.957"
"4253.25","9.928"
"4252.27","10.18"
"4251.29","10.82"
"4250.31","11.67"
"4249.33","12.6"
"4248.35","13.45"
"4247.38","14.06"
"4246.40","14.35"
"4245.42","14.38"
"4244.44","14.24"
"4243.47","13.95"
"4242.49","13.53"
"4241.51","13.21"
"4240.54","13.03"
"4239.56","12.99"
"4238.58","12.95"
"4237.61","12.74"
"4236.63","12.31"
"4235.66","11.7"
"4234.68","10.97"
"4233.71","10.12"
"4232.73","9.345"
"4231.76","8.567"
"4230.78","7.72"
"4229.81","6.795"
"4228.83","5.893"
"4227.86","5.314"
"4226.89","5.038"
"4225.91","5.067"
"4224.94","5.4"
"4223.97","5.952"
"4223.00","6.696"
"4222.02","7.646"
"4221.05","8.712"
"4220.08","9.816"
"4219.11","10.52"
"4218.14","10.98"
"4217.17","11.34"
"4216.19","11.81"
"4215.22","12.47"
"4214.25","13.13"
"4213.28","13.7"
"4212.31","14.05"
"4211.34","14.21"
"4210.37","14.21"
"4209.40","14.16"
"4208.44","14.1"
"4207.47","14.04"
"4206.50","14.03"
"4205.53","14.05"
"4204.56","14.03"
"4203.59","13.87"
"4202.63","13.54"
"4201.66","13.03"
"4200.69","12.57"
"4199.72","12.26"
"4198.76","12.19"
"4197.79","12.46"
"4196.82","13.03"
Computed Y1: 27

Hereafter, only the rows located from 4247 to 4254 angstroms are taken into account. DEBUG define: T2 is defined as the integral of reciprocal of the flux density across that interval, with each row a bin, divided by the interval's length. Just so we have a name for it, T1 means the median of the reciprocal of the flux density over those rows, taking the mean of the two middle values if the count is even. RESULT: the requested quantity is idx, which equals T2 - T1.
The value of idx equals 0.0011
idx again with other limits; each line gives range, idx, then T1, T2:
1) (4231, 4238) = 0.0045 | 0.091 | 0.096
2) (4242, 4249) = 0.0006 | 0.071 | 0.072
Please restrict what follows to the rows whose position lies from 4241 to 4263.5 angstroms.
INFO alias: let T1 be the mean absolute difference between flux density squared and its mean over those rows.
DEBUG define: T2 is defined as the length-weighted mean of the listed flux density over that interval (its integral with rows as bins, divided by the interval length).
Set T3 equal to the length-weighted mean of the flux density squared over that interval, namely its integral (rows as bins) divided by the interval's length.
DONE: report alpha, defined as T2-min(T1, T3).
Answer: -29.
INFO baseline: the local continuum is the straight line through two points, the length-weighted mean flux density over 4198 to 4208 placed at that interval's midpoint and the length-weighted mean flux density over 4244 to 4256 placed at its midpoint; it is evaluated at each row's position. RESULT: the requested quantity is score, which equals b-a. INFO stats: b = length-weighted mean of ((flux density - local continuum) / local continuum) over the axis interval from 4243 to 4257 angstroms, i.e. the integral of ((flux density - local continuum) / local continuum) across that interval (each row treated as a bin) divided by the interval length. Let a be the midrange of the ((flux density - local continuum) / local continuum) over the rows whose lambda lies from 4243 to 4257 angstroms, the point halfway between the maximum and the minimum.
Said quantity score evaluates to 0.005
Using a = 0.00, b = 0.01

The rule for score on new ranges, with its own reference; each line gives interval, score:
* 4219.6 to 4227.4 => -0.050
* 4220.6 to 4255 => 0.049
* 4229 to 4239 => 0.022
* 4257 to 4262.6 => 0.016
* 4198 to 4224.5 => 0.146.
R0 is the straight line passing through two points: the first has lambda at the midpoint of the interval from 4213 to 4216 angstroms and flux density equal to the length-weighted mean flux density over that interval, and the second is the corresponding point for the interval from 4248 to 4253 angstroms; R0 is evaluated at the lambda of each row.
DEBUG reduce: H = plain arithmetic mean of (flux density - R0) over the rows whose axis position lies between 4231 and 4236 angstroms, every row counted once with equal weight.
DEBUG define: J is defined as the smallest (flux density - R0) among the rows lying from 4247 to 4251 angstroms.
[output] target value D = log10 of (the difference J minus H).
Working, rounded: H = -2.1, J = 0.1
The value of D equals 0.3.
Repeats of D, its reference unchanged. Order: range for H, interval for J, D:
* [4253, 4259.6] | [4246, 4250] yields 0.0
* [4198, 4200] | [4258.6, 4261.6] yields 0.5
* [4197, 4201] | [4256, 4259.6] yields -0.2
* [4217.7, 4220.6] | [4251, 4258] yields -0.1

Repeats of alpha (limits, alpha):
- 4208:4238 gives -43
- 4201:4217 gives -1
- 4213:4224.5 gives -30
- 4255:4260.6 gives -19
